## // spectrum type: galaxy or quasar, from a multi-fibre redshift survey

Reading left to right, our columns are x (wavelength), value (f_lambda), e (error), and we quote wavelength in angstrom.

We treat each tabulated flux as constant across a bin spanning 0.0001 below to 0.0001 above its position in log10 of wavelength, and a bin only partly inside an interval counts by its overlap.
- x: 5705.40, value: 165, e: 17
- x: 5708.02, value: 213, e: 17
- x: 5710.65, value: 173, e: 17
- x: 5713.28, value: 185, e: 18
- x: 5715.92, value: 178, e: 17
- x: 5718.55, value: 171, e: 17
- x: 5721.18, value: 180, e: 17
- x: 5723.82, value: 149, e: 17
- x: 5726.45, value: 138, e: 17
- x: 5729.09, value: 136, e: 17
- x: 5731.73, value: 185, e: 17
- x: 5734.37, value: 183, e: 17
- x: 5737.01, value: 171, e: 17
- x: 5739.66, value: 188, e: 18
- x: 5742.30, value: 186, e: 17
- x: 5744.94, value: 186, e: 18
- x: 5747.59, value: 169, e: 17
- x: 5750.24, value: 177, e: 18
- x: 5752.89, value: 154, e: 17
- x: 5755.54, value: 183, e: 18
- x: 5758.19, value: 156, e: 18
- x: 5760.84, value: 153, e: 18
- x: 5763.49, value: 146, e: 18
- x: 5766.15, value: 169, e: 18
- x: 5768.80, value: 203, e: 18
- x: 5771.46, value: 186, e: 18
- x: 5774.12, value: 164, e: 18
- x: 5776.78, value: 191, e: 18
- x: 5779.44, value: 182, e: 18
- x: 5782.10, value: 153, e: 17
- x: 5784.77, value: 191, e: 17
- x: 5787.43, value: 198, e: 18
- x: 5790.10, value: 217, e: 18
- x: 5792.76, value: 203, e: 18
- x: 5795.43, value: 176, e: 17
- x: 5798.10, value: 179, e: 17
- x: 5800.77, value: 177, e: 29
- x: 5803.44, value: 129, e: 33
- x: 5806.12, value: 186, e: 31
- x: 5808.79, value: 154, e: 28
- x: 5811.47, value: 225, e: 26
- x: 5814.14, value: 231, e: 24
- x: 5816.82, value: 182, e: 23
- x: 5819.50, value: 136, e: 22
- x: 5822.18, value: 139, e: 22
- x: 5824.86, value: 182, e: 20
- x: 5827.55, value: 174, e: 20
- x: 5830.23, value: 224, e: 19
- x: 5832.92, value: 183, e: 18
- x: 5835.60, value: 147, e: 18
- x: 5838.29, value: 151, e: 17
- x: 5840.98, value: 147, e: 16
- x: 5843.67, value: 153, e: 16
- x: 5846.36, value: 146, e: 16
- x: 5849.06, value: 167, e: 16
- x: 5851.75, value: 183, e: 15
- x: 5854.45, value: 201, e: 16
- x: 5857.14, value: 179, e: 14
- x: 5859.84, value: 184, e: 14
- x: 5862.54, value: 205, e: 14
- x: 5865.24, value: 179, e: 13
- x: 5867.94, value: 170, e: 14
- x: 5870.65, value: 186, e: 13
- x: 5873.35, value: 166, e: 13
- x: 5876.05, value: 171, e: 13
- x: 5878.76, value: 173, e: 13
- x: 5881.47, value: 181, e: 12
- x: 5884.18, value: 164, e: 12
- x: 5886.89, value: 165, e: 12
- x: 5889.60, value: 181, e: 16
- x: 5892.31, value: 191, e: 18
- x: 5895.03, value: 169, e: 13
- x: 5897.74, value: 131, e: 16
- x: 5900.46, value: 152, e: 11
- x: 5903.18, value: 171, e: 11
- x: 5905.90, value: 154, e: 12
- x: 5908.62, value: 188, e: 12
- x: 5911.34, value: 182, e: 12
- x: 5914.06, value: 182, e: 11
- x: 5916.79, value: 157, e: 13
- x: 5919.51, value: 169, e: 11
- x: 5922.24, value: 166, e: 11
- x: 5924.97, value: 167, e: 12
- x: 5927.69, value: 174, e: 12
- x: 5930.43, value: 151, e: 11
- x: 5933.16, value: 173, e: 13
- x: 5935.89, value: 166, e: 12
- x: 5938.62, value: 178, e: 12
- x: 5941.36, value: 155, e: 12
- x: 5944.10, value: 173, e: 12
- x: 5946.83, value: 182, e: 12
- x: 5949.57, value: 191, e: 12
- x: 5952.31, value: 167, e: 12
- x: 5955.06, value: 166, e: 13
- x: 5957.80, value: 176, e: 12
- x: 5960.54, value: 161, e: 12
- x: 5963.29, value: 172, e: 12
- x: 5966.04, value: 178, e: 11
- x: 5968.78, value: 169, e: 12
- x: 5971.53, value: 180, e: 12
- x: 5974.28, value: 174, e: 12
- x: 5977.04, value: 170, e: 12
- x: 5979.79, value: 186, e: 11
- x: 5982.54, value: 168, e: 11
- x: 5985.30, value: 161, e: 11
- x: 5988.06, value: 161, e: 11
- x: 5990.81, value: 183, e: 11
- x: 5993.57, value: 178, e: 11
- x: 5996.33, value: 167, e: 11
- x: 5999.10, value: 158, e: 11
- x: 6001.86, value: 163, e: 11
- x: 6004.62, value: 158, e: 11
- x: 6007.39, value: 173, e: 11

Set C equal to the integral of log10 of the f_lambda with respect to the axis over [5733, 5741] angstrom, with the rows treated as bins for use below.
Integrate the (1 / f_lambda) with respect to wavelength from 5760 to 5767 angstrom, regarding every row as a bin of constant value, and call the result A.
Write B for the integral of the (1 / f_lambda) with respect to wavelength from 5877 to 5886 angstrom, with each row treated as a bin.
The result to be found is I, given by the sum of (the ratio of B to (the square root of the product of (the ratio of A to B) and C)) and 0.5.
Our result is 0.513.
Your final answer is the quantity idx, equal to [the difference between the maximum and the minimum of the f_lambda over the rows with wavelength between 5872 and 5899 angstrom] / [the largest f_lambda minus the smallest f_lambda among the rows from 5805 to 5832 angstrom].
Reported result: 0.63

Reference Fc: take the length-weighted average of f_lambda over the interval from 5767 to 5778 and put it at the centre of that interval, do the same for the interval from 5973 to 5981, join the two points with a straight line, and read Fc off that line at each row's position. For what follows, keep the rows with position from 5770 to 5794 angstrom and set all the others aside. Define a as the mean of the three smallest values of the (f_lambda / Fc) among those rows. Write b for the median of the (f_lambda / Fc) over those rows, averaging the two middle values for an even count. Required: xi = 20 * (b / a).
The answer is 23.0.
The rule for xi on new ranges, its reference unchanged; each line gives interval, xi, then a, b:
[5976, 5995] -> 20.8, 0.93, 0.96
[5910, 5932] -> 21.3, 0.88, 0.94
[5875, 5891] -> 20.6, 0.92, 0.95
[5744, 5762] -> 21.9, 0.83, 0.91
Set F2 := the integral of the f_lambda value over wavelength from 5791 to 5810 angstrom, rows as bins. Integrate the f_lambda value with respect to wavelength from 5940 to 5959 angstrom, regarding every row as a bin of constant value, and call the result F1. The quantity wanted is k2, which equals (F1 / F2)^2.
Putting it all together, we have 1.00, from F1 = 3284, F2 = 3290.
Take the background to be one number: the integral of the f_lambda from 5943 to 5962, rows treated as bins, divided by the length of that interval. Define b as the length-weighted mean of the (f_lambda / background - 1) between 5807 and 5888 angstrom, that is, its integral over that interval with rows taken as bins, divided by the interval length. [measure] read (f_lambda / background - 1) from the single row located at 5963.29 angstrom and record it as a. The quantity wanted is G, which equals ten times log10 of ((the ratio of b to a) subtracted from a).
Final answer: -1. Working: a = -0.01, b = 0.007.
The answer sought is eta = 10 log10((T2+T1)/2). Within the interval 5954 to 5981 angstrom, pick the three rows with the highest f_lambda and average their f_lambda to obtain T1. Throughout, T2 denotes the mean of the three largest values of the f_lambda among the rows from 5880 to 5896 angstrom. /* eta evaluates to 22.6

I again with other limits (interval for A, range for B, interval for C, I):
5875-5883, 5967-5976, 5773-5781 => 0.513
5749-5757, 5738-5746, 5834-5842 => 0.510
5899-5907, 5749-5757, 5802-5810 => 0.511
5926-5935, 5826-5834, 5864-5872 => 0.509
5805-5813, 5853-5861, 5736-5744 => 0.510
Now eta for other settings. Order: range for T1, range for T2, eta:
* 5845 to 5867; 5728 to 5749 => 22.8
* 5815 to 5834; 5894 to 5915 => 22.8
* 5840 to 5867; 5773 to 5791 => 23.0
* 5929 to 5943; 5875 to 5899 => 22.5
